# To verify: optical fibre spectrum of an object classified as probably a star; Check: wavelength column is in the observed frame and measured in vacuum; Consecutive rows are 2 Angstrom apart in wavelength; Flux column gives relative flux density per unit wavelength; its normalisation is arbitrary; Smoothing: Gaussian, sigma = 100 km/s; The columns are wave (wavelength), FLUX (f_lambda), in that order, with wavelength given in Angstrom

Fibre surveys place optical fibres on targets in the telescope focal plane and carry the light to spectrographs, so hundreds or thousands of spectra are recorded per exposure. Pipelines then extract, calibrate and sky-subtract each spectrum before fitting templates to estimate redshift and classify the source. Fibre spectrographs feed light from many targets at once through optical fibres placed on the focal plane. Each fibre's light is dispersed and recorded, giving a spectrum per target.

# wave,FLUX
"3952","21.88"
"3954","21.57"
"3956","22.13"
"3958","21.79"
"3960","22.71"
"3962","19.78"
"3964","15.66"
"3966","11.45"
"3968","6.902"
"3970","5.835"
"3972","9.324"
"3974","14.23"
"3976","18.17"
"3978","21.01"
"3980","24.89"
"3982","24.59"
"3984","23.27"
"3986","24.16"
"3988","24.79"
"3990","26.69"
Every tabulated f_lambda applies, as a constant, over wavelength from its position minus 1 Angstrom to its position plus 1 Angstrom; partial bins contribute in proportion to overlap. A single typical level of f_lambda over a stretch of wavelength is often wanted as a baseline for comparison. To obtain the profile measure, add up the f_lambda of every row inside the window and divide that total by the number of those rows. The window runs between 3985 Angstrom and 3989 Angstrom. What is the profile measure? 24.5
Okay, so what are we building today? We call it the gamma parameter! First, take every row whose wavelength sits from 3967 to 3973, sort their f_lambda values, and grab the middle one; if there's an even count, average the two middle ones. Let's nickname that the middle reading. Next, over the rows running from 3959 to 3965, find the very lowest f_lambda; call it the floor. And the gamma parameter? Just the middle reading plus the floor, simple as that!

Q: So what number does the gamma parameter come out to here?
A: 23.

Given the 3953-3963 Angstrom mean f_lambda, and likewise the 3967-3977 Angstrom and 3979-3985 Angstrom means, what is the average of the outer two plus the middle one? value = 34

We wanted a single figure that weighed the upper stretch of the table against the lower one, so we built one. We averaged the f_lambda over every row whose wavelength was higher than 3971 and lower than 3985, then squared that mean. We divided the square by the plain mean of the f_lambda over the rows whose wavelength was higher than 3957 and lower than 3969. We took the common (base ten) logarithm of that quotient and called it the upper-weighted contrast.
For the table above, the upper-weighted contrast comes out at 1.36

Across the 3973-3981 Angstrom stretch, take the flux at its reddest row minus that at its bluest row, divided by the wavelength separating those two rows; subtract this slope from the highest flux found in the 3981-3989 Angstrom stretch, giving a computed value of 23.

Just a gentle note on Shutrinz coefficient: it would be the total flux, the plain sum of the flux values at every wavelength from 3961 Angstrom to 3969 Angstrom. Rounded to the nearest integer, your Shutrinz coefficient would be 54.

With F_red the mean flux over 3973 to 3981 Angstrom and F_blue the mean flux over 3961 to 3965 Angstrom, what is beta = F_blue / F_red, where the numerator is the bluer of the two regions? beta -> 0.91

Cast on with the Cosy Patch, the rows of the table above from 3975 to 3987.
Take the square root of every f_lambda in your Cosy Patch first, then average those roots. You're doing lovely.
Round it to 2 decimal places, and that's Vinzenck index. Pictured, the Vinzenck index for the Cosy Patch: 4.76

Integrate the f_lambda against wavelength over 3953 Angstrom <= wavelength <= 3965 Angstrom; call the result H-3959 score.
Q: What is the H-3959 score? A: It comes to 247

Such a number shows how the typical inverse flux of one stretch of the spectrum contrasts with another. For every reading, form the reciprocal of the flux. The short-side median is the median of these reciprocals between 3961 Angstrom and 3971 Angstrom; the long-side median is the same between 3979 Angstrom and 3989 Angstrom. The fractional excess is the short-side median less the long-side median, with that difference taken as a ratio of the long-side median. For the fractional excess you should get 1.1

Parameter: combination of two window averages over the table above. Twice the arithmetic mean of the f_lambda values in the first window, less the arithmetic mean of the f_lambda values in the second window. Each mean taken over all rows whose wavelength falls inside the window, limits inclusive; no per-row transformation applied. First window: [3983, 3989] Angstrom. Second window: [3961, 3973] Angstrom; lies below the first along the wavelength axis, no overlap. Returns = 37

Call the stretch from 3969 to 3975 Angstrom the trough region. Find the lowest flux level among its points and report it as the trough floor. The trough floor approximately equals 5.835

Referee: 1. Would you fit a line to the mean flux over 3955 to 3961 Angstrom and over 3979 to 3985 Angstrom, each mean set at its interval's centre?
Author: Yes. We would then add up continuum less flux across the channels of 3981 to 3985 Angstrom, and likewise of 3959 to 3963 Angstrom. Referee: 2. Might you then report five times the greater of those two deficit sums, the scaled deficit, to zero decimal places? 12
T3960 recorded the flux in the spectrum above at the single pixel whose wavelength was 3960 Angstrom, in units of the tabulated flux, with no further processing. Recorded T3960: 22.71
